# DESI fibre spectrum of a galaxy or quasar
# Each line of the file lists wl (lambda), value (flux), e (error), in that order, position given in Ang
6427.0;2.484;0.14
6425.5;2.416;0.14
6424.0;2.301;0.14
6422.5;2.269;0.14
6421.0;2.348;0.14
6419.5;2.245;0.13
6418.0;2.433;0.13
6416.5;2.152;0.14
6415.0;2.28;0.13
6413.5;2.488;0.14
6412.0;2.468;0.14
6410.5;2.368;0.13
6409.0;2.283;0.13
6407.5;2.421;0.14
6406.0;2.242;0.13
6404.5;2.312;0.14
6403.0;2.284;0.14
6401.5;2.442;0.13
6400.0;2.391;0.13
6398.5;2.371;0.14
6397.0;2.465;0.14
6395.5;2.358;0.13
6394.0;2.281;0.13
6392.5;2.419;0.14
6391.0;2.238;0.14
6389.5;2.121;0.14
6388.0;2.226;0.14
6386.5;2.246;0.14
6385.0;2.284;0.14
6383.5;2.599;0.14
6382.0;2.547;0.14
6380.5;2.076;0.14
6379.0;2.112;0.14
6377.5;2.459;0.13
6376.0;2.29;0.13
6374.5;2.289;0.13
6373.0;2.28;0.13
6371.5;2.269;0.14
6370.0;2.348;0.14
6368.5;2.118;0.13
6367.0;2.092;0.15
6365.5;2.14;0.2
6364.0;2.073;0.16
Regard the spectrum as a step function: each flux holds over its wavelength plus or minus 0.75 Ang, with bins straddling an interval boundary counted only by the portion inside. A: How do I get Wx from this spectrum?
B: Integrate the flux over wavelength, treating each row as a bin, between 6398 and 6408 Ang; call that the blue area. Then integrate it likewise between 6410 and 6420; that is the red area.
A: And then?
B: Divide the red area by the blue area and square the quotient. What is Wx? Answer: 1.0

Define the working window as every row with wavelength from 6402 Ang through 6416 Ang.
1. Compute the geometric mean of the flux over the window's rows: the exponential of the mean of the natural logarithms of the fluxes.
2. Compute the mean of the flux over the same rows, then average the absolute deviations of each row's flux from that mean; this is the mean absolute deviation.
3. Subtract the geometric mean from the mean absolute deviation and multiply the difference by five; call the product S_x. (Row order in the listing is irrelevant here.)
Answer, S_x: -11.4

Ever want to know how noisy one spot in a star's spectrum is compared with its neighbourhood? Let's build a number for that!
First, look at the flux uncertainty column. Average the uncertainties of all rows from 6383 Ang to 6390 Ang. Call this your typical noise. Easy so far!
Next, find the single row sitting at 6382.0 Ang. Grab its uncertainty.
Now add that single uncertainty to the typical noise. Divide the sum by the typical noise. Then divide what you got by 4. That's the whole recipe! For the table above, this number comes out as 0.500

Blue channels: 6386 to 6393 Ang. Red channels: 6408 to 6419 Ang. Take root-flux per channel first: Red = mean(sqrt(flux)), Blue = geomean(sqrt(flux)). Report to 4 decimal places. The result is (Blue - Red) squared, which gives 0.0012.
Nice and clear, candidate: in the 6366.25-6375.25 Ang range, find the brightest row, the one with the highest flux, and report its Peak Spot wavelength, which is 6370.0 Ang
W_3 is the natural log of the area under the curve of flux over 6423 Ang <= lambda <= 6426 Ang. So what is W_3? 2.0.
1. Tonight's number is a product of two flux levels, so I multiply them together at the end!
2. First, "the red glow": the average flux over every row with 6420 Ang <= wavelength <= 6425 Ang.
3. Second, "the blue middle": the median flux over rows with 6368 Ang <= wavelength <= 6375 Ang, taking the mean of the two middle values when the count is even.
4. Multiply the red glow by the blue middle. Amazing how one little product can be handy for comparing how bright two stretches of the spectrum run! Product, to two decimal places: 5.26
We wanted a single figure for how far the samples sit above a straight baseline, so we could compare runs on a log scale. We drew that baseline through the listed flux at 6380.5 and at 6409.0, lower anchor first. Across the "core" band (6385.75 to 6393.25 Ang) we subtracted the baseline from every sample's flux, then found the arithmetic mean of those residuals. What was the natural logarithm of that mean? -2.2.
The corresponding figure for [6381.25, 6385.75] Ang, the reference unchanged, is -1.0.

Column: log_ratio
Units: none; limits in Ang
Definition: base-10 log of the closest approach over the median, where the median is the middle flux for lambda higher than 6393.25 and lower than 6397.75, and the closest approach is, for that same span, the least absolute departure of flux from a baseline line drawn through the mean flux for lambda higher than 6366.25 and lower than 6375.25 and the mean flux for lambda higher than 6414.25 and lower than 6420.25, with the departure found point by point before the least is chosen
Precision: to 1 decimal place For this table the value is -2.0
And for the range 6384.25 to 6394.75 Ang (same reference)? -3.1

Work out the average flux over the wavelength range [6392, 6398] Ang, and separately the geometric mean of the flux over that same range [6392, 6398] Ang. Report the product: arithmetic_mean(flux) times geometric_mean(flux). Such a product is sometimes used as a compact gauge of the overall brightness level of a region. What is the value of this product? 5.7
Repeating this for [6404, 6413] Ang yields 5.5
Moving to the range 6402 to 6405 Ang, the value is 5.3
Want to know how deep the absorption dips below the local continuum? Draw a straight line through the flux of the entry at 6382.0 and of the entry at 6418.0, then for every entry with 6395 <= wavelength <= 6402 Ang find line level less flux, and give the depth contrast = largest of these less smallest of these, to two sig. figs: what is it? 0.11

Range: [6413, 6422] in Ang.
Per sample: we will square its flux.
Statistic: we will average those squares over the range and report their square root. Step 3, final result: 2.327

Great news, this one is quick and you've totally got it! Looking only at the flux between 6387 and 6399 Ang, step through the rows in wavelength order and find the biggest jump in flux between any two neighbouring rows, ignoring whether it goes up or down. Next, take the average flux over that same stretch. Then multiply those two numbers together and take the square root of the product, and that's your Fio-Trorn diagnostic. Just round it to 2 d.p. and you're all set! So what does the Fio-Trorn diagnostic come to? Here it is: 0.65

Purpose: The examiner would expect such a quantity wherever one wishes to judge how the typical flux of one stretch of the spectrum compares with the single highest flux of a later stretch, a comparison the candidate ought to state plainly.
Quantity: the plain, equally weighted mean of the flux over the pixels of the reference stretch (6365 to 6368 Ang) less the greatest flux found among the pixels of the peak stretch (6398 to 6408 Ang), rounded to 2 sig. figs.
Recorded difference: -0.33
